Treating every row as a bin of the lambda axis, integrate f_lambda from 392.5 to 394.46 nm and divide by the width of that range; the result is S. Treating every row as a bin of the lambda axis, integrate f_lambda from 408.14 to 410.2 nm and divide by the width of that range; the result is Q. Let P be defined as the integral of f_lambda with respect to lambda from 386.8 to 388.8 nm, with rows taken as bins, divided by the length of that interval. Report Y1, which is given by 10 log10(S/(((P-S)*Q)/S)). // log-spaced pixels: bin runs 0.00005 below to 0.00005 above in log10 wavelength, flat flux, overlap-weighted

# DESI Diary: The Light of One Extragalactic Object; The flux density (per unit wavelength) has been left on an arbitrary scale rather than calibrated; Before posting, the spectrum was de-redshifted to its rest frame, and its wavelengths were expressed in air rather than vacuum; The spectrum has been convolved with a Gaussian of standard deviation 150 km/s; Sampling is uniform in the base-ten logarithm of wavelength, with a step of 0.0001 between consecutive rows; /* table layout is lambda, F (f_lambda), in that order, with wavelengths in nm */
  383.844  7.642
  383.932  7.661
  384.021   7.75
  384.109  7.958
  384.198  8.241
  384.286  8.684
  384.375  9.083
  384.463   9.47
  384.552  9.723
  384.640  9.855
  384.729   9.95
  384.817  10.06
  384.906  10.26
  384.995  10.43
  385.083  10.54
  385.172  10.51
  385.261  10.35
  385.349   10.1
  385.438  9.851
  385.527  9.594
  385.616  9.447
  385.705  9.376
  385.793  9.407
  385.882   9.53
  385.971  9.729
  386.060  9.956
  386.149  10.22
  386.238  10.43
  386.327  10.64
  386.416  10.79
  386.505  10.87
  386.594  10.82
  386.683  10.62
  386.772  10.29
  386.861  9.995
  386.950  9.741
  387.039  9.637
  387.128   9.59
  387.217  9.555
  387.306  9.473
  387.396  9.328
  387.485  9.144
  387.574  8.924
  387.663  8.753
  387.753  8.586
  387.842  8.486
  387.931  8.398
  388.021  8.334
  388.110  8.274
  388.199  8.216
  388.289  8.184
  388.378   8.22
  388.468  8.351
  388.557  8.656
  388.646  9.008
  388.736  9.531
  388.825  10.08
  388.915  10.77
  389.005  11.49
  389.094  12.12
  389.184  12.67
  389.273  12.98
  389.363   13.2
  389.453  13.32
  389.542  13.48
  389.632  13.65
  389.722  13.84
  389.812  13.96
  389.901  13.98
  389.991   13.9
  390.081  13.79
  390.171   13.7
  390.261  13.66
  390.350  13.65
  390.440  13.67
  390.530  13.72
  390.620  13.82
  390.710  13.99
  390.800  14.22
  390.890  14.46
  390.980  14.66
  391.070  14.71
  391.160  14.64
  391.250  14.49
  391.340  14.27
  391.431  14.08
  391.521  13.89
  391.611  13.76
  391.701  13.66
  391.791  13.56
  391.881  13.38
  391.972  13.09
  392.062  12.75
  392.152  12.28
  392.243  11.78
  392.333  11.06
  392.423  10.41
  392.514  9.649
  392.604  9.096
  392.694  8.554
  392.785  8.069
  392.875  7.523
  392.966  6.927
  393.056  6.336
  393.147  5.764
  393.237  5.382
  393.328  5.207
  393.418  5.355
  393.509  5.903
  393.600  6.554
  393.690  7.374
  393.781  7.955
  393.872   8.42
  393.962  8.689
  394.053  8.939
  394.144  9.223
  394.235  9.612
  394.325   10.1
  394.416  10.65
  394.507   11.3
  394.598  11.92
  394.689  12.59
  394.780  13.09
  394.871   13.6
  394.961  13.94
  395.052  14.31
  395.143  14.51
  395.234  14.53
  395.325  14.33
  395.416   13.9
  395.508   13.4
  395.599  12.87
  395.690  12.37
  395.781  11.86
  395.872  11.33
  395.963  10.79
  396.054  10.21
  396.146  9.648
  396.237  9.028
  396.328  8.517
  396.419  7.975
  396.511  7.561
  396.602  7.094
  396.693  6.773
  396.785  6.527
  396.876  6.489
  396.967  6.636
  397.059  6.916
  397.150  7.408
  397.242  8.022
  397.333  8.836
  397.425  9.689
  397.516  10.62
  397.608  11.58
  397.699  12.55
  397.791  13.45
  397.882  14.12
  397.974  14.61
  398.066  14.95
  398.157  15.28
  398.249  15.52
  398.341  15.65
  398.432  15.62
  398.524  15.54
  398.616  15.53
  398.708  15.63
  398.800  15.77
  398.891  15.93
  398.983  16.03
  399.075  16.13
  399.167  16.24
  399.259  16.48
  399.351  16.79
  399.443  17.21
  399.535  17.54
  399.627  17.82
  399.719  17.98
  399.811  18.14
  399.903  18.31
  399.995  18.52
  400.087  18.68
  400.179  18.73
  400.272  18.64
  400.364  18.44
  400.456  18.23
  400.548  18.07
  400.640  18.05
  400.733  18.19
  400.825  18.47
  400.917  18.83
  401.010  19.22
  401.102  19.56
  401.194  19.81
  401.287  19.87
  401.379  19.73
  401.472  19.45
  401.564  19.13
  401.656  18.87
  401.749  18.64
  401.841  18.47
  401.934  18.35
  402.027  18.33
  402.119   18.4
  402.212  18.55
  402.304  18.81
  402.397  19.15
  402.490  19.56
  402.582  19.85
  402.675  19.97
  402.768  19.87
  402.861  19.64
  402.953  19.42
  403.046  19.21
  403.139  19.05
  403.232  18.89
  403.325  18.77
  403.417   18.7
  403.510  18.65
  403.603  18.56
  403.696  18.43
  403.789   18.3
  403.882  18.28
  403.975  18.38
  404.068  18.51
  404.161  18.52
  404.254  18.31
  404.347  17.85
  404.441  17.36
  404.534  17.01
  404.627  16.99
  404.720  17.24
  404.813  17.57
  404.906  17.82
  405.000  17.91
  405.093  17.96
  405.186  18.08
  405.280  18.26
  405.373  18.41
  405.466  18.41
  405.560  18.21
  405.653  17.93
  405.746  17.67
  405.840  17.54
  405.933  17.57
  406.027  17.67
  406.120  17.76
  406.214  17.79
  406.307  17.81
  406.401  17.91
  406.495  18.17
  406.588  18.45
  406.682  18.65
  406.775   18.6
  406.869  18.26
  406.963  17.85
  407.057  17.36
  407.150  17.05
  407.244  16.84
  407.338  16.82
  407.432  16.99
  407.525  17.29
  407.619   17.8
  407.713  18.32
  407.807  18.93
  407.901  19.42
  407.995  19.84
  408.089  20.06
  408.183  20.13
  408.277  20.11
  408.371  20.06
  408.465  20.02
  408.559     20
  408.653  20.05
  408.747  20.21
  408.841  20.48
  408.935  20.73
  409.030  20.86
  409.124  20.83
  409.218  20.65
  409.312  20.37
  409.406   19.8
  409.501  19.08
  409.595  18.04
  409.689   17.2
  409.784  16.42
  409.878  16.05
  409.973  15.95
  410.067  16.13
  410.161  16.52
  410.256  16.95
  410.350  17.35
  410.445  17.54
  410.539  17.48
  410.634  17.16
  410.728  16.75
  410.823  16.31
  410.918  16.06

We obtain 4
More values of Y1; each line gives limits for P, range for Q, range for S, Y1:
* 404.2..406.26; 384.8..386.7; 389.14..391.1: 7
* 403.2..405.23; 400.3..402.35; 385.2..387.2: -2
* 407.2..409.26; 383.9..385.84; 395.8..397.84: -1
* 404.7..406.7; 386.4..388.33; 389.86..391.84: 7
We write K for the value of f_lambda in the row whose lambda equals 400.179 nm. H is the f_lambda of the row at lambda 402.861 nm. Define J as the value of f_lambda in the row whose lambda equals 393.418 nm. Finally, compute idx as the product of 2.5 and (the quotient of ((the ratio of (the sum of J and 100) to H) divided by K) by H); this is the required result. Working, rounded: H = 19.64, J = 5.355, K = 18.73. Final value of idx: 0.036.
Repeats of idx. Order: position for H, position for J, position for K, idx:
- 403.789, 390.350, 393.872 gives 0.101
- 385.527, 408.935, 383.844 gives 0.429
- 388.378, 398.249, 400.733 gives 0.235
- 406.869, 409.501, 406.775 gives 0.048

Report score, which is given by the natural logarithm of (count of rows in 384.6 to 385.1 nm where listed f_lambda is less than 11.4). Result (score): 1.8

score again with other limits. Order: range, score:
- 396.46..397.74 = 2.5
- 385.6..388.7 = 3.6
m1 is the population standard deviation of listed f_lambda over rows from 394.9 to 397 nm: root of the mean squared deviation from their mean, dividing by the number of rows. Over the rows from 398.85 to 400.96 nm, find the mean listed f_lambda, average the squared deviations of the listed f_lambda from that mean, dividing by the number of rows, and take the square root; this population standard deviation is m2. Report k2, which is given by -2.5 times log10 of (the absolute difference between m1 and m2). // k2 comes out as -0.8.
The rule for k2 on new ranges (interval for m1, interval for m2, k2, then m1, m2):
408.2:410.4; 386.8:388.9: -0.2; 1.8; 0.61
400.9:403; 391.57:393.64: -1.0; 0.5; 3.08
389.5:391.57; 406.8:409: 0.0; 0.4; 1.35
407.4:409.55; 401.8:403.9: 0.7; 1.1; 0.54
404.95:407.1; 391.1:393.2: -1.0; 0.3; 2.85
